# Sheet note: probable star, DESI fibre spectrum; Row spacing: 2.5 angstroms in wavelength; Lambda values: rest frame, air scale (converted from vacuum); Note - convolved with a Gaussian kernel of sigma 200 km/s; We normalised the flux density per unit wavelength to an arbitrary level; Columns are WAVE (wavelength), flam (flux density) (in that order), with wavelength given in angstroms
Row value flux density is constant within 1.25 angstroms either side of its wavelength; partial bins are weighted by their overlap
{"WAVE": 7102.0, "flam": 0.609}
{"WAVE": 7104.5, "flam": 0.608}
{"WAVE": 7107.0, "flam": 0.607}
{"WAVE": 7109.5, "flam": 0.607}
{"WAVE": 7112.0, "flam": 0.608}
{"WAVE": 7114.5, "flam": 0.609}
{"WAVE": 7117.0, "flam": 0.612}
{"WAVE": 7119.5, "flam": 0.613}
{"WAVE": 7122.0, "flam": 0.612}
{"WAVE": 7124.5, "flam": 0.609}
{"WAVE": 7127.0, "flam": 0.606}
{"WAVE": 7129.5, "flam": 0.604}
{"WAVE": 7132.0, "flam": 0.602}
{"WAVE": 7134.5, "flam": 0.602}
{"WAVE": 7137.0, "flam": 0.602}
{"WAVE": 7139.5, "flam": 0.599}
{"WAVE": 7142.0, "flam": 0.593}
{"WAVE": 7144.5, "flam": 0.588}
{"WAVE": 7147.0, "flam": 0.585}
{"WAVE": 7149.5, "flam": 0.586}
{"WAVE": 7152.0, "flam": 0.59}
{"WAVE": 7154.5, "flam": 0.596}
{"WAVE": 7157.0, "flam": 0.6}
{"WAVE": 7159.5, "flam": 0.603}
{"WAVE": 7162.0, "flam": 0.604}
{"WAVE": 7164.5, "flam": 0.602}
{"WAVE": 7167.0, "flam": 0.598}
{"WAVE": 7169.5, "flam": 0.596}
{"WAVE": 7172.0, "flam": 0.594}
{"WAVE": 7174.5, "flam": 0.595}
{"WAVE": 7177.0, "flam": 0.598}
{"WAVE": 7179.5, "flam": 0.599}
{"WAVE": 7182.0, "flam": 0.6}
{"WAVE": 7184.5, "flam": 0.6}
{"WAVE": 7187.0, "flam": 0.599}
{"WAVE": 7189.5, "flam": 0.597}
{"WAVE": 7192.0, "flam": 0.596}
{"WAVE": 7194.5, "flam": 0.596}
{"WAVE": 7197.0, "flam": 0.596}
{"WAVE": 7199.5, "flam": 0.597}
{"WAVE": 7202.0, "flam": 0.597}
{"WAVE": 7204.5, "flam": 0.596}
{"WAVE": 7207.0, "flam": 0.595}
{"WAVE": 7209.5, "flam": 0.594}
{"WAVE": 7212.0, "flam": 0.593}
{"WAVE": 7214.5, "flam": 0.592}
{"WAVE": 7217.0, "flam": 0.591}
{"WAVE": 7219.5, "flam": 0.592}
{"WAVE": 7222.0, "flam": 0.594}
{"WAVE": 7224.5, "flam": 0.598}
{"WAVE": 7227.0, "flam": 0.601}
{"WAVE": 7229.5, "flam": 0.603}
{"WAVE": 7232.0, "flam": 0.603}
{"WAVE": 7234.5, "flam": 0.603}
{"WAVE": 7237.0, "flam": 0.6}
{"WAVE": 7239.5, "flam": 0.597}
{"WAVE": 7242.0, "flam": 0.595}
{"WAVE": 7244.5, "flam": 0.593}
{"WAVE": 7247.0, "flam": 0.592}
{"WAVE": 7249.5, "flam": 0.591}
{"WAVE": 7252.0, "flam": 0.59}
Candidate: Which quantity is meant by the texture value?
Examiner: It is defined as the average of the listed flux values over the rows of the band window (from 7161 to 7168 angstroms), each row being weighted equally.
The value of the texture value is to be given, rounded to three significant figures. 0.601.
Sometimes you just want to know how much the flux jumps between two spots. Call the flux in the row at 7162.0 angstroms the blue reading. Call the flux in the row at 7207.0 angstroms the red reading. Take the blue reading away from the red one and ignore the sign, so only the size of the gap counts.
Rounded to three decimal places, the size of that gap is 0.009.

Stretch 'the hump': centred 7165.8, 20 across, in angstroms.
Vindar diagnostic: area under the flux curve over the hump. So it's 12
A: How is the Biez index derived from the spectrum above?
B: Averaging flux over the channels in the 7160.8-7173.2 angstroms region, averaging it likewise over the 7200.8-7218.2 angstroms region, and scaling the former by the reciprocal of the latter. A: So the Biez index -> 1.01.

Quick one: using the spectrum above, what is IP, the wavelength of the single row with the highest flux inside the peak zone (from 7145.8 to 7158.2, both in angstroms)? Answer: 7157.0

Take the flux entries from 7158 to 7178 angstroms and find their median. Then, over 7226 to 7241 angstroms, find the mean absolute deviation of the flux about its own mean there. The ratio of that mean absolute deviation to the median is 0.0031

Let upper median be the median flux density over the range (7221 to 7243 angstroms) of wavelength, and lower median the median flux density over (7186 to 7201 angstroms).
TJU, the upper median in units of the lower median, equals 1.01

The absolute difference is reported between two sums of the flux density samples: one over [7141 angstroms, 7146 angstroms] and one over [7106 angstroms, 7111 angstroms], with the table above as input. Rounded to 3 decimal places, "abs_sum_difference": 0.033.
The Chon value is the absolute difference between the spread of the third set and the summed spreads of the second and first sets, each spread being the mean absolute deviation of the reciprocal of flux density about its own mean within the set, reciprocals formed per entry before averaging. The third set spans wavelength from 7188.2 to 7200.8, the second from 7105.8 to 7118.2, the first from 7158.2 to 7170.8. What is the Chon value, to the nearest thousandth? 0.011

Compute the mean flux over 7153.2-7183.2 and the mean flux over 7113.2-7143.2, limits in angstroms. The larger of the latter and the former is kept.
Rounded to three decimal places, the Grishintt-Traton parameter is 0.605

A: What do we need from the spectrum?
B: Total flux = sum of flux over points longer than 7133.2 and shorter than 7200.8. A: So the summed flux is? 16.1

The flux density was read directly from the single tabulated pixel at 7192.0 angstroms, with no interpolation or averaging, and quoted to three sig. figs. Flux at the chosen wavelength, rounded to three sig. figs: 0.596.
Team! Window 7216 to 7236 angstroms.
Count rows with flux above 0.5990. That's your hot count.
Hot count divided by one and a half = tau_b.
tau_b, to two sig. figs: 2.7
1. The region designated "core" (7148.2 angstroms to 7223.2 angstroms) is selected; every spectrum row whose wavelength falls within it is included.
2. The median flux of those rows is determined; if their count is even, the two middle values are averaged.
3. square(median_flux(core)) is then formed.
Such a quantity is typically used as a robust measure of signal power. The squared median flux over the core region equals 0.3552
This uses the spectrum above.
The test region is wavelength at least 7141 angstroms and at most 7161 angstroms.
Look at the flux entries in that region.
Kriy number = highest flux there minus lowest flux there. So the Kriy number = 0.0180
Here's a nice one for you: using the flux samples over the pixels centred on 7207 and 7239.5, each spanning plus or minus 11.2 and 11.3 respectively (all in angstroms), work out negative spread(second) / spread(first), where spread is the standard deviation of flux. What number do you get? -2.3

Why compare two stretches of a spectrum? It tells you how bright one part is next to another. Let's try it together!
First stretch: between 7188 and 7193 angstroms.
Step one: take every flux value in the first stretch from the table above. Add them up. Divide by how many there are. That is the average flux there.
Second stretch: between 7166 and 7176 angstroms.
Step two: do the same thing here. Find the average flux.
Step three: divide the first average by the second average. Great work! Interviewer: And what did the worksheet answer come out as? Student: 1.00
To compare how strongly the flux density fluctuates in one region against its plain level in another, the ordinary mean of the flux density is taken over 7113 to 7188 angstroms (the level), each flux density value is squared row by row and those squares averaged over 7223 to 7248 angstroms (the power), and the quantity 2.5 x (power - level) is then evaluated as -0.604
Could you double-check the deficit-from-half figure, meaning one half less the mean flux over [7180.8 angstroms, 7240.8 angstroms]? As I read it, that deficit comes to -0.097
